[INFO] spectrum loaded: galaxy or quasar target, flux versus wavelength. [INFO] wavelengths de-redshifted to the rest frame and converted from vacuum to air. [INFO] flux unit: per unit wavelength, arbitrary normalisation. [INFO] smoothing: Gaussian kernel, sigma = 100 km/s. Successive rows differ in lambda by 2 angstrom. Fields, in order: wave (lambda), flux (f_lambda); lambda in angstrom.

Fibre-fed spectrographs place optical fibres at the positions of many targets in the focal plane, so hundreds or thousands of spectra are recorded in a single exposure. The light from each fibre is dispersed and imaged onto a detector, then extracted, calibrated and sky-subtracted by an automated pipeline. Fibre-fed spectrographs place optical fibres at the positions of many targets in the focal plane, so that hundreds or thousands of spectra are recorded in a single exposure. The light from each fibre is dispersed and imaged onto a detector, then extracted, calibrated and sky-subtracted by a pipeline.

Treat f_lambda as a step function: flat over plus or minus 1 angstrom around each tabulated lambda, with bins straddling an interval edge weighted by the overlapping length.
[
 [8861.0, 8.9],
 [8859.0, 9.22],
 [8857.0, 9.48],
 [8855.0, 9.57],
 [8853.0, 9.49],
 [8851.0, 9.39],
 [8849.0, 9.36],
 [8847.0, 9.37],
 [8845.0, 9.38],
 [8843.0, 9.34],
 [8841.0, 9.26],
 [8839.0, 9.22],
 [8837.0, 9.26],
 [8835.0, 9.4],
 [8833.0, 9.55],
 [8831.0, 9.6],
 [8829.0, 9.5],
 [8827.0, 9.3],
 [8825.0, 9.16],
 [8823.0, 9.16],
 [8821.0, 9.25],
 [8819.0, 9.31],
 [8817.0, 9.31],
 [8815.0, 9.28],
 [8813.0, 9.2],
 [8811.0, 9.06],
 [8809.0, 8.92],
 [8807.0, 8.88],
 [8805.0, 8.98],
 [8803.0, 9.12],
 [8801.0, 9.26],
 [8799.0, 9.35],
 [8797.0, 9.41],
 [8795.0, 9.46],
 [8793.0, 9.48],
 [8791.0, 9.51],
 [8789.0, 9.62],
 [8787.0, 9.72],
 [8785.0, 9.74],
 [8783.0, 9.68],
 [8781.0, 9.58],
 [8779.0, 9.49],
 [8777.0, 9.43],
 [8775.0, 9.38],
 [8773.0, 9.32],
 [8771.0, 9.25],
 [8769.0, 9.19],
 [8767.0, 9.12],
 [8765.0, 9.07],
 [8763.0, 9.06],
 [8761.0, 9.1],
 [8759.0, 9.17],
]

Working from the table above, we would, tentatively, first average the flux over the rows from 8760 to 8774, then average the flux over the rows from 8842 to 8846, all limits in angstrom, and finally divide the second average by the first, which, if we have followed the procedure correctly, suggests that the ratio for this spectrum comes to 1.02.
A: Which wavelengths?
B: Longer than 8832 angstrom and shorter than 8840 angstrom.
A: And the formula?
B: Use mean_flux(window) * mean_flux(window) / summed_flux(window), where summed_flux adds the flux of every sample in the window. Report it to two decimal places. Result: 2.34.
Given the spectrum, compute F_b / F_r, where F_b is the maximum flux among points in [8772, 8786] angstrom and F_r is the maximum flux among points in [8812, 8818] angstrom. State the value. 1.05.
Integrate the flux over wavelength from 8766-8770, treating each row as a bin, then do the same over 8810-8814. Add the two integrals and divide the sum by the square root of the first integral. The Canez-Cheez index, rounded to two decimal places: 12.09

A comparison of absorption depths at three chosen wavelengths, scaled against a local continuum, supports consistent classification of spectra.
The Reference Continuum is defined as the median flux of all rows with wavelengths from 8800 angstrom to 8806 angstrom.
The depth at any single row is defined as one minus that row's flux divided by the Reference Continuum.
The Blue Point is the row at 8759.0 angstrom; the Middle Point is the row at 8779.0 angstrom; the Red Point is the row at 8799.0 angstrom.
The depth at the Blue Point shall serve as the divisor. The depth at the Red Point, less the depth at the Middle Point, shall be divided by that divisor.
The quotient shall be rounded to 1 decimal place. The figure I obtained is -2.8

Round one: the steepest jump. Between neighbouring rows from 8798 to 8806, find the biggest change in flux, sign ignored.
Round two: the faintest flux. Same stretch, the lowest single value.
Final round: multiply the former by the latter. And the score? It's 1.3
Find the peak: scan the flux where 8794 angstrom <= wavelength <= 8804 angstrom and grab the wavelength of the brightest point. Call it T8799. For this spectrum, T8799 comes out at 8795.0 angstrom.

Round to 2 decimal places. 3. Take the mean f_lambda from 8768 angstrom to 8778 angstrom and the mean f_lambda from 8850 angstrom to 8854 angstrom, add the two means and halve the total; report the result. 9.38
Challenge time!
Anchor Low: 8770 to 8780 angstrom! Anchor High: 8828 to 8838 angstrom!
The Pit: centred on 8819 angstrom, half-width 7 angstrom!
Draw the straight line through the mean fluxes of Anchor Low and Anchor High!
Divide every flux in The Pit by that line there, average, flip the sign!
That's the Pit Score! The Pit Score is -0.979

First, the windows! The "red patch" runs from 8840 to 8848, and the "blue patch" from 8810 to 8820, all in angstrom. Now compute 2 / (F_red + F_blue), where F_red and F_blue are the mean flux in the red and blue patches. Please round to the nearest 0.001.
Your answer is 0.108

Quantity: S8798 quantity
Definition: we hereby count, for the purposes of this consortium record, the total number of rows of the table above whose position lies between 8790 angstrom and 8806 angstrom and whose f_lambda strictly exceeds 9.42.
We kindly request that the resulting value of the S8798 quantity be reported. 3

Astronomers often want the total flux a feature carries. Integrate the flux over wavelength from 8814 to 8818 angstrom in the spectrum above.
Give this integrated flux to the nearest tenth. 37.2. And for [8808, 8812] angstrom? 36.0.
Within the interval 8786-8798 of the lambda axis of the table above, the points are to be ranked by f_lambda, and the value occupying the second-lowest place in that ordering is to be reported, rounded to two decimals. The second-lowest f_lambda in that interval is 9.46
